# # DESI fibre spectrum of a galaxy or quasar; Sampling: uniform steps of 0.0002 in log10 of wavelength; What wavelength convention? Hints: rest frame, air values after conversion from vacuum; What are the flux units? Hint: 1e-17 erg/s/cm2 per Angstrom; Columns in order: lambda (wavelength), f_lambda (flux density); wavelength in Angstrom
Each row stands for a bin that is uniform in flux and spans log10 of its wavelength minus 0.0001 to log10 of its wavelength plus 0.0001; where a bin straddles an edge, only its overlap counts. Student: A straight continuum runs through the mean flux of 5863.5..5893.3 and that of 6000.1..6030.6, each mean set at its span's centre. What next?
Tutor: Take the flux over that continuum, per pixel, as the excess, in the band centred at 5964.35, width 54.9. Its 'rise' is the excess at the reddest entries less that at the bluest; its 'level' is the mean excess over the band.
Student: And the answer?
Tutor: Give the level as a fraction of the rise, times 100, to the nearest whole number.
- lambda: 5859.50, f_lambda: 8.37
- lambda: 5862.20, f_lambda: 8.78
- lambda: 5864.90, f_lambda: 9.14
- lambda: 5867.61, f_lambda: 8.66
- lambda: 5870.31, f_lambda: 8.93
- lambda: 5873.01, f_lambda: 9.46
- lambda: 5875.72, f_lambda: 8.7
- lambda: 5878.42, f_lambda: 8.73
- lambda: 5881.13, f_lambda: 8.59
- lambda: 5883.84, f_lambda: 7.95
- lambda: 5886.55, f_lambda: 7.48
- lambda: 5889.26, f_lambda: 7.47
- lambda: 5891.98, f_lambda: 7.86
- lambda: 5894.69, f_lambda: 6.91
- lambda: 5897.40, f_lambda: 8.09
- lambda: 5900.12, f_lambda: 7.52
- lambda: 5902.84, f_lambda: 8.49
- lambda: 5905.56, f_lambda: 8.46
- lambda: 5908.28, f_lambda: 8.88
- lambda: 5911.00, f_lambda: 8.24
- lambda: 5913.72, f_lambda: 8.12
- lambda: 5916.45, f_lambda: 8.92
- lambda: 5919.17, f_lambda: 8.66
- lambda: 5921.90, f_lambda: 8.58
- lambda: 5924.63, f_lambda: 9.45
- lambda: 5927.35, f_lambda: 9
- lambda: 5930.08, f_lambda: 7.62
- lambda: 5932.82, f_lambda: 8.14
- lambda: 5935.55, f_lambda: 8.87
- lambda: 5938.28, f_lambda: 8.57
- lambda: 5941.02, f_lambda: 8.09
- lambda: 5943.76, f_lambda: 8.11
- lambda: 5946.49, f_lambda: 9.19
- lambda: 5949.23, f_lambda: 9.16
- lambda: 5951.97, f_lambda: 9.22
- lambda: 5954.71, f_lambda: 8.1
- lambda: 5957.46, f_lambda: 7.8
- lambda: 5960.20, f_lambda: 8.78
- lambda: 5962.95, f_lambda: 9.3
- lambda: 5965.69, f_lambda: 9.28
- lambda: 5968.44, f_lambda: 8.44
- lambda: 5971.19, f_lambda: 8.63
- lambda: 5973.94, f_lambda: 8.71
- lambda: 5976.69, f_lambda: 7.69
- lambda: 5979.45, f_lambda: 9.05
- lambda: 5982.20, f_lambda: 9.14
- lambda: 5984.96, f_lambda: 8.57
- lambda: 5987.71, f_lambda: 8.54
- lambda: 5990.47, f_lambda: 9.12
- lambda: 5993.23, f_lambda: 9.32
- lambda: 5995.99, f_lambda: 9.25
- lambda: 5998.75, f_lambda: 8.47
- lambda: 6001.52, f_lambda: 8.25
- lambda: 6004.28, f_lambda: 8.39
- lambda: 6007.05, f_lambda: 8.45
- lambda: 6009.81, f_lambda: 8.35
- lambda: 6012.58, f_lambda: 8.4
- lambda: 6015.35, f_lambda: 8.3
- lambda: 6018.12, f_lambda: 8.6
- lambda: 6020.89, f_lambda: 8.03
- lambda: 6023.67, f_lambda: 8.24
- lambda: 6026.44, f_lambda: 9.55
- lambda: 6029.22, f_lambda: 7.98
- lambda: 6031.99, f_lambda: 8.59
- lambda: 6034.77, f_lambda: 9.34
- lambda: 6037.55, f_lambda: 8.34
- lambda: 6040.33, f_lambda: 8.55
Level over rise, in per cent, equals 44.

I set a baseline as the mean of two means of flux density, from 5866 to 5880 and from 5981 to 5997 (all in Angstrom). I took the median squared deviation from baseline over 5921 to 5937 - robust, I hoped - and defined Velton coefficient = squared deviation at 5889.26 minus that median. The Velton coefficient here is 2.0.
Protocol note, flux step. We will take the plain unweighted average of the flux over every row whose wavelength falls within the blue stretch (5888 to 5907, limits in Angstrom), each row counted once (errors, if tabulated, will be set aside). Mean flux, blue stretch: 7.83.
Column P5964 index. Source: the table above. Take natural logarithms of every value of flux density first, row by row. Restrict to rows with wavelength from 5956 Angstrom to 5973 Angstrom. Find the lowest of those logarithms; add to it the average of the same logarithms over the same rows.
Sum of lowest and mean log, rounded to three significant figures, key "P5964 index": 4.22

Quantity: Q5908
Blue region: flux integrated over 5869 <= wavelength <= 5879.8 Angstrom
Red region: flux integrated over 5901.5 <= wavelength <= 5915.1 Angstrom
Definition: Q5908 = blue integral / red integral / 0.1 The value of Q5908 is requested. 8.4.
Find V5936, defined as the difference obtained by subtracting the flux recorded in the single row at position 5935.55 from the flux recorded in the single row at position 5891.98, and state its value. -1.0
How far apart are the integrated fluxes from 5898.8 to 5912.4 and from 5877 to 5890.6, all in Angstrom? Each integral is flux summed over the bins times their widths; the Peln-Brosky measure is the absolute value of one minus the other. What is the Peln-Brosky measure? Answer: 4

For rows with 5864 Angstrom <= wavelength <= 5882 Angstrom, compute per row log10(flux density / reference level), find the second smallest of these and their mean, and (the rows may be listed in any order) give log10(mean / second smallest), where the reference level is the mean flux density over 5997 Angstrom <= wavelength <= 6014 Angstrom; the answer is 0.3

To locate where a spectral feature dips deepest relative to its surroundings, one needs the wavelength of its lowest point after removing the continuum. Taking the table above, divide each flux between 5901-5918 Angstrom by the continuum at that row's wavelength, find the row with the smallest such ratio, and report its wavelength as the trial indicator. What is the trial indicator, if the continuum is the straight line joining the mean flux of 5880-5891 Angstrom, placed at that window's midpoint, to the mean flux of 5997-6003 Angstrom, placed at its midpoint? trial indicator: 5913.72 Angstrom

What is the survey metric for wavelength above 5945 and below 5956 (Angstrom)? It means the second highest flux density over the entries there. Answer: 9.19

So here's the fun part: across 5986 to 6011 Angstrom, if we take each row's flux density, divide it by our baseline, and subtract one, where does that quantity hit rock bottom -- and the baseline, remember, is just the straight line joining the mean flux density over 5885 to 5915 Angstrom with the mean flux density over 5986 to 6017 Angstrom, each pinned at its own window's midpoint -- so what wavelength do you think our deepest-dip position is 6001.52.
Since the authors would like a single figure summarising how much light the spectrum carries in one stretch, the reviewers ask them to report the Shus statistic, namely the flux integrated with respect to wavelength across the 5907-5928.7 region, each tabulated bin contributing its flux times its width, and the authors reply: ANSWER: 190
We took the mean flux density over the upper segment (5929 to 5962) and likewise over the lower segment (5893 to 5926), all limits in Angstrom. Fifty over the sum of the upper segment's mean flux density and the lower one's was 2.97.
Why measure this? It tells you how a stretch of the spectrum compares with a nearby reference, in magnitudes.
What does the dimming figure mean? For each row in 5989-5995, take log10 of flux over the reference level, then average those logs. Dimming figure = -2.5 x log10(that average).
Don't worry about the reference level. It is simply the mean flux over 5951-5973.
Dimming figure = 4.0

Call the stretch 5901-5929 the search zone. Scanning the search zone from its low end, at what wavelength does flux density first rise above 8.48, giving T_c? 5902.84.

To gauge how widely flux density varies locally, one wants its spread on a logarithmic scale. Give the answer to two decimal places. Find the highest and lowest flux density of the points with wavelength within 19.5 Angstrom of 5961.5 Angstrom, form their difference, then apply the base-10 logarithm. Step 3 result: 0.21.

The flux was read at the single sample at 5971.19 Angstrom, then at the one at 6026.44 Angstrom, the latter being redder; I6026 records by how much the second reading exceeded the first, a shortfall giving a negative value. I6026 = 0.9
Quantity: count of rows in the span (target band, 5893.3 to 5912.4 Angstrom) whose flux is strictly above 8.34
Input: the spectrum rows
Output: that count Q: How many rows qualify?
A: 3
